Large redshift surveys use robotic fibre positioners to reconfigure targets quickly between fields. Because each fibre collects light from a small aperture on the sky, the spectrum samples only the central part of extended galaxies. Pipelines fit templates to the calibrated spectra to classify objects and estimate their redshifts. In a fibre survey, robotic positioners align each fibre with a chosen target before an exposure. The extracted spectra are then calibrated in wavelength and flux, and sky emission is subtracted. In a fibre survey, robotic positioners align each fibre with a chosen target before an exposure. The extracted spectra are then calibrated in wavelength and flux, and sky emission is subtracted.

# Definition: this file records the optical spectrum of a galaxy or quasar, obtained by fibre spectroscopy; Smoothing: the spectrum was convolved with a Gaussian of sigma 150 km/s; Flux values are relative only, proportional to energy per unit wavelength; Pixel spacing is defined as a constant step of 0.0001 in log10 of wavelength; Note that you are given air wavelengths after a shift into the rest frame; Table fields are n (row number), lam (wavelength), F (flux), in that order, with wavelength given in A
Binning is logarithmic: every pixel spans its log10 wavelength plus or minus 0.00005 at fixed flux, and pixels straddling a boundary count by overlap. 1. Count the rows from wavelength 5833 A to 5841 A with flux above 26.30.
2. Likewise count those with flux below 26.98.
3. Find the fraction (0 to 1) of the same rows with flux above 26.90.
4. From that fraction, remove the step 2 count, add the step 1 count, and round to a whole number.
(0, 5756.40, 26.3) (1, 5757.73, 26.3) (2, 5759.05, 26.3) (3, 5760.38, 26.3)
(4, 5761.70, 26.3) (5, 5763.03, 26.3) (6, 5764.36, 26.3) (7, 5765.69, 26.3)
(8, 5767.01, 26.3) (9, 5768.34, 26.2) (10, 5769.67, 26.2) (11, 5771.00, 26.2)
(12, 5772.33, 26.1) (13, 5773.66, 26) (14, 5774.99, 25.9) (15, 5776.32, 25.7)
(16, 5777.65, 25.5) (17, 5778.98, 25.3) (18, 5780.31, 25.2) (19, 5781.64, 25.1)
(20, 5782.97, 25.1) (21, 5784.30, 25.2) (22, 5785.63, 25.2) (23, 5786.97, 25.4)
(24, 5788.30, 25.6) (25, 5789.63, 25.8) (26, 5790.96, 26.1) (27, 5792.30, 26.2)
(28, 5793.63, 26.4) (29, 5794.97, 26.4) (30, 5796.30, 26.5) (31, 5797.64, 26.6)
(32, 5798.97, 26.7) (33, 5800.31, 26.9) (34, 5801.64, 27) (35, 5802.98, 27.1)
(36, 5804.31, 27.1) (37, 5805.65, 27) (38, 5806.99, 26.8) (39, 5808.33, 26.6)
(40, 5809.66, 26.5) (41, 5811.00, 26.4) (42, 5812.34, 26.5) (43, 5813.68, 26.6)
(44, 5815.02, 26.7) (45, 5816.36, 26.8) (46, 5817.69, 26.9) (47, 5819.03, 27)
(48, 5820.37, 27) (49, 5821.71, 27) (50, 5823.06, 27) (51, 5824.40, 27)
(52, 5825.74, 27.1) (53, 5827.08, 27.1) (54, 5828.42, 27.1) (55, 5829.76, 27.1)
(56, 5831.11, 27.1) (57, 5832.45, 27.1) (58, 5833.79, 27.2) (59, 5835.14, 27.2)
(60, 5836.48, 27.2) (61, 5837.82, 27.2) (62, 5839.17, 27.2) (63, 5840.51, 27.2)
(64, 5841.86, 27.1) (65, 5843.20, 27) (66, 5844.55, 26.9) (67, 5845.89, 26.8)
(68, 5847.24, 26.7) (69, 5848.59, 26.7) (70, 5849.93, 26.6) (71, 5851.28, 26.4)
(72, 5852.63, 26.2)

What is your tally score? 7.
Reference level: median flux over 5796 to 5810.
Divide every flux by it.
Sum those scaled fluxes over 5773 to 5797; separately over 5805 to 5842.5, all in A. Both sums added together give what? 45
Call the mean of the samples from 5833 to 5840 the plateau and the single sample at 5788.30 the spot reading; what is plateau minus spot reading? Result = 1.6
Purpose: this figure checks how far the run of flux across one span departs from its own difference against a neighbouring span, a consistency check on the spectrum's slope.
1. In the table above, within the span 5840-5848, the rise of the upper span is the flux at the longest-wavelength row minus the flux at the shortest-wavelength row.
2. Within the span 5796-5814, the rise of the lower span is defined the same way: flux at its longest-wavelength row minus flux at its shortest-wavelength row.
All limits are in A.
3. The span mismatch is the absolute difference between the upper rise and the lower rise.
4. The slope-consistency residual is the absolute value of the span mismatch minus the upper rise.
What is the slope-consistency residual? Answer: 1.1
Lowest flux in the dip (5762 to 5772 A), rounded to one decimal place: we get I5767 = 26.2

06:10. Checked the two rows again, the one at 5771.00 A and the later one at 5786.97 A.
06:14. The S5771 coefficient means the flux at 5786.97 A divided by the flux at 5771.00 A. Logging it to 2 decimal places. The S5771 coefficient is 0.97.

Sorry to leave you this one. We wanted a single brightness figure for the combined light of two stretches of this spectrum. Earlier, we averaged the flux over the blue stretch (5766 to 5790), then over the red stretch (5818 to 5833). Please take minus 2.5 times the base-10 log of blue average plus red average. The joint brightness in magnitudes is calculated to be -4.30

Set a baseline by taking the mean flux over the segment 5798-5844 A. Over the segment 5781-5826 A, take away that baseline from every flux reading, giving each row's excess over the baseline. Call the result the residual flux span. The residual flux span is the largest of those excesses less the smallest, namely 2.0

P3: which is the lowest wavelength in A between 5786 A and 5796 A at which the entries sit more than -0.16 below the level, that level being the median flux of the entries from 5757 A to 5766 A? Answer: 5786.97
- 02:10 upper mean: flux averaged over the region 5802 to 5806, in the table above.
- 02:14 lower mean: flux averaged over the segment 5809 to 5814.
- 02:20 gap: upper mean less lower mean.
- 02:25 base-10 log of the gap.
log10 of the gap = -0.2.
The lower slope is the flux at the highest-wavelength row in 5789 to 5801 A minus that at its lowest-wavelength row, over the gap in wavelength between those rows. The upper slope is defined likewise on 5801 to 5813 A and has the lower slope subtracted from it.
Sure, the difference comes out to -0.15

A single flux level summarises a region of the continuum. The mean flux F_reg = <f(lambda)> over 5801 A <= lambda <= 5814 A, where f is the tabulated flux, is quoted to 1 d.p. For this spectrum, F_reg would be 26.8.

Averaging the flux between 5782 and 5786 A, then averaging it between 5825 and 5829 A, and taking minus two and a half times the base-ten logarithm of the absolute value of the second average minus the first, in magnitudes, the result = -0.7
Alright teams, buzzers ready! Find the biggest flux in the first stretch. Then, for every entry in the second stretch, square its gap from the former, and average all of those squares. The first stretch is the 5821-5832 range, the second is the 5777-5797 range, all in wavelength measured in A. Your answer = 2.3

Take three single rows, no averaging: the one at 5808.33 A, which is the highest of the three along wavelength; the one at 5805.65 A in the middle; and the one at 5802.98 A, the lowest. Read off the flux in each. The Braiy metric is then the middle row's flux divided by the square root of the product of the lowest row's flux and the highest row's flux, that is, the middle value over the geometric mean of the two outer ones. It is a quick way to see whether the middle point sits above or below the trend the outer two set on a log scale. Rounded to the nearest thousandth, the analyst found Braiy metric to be 1.006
